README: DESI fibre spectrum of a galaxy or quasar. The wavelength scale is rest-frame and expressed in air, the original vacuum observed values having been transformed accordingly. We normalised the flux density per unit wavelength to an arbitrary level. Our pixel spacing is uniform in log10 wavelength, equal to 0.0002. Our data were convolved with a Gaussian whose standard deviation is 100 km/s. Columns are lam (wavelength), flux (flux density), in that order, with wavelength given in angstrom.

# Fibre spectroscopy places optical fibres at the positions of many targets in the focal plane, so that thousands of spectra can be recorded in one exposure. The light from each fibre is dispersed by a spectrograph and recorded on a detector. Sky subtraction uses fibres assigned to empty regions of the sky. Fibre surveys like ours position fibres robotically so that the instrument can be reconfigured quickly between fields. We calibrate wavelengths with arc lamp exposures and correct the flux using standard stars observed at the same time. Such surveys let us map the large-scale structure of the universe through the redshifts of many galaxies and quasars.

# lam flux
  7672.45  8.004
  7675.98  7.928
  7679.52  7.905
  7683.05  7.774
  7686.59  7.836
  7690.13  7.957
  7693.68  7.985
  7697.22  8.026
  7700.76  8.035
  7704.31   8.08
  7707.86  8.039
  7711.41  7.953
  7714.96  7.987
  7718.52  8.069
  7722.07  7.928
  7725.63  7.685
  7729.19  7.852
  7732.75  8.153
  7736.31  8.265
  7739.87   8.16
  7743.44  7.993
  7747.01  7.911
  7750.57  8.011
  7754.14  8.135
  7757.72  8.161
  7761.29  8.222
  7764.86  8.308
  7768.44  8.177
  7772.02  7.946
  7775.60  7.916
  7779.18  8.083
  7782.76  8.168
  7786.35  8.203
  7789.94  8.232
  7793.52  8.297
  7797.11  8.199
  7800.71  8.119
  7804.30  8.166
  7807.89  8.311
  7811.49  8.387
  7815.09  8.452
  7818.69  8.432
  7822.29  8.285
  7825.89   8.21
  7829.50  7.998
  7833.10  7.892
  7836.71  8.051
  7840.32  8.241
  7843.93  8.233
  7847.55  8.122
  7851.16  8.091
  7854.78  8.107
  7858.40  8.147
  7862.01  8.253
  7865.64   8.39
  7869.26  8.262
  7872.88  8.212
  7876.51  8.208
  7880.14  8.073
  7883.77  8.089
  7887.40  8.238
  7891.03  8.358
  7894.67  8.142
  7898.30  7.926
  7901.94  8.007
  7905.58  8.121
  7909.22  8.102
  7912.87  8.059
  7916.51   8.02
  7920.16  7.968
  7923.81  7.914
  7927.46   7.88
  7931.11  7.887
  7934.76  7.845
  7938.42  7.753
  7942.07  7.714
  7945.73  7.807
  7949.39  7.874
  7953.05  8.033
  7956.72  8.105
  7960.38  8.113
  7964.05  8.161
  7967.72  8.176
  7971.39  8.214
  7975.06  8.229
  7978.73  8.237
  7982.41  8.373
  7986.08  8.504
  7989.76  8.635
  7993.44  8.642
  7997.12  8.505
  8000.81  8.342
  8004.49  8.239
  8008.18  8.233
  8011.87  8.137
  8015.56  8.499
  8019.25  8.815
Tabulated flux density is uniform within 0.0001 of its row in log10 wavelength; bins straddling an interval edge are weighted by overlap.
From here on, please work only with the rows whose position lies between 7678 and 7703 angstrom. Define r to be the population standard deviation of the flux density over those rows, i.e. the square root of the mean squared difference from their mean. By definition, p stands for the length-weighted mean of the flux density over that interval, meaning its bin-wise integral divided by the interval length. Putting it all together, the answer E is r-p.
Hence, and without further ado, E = -7.85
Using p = 7.94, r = 0.09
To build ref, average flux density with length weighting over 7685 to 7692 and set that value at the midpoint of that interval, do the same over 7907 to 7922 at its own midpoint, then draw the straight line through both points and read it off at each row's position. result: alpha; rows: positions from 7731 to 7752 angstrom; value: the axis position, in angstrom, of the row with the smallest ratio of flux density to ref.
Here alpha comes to 7747.01 angstrom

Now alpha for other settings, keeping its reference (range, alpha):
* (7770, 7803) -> 7775.60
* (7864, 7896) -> 7880.14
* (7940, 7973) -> 7942.07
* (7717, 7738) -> 7725.63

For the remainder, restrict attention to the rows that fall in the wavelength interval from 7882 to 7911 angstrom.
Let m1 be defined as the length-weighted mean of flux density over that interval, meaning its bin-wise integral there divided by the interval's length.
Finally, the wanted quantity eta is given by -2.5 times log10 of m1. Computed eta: -2.274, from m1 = 8.12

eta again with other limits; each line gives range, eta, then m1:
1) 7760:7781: -2.272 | 8.11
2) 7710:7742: -2.258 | 8.01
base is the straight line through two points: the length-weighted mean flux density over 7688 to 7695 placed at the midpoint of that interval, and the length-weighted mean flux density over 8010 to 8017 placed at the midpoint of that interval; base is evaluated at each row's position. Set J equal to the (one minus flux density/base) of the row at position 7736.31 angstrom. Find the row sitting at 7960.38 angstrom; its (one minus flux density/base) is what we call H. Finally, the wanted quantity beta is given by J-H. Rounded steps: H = 0.016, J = -0.033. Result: -0.049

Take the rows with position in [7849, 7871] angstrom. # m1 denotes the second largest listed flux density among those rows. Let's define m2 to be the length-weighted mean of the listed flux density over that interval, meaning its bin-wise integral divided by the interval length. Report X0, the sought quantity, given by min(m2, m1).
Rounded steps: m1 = 8.262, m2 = 8.21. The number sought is 8.21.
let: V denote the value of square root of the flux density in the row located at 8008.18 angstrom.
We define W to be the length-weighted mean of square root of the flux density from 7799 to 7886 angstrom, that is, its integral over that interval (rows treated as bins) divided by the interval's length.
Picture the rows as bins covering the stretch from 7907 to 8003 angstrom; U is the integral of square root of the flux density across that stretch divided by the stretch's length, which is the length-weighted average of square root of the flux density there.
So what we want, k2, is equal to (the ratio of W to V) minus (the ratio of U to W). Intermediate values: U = 2.849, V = 2.87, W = 2.86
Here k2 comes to 0.0027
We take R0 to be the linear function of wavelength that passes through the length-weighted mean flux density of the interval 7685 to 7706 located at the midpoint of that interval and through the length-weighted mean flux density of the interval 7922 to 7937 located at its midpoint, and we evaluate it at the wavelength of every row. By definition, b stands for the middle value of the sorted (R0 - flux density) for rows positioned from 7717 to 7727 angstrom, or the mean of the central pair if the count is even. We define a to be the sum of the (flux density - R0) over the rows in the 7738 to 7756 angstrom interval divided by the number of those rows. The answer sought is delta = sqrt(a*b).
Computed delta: 0.06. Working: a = 0.08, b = 0.05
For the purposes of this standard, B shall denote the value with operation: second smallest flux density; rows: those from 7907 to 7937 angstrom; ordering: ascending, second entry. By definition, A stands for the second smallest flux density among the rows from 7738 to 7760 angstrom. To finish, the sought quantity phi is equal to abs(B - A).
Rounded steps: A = 7.993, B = 7.88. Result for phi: 0.11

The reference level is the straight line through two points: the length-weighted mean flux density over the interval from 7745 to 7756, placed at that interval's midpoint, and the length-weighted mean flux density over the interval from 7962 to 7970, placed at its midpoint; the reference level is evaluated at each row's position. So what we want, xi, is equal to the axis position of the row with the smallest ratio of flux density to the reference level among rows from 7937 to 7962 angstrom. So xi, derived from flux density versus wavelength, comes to 7942.07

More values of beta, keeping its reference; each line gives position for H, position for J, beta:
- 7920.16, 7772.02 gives -0.017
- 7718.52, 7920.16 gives 0.039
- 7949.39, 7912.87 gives -0.027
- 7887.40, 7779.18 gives 0.004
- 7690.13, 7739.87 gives -0.019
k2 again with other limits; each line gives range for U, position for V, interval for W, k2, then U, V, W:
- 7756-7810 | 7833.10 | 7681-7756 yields -0.0048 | 2.858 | 2.81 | 2.83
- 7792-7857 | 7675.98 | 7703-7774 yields -0.0014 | 2.863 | 2.82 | 2.84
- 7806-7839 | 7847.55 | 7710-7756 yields -0.0207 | 2.868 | 2.85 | 2.83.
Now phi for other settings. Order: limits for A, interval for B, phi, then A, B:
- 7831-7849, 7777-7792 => 0.12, 8.051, 8.168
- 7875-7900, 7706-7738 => 0.22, 8.073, 7.852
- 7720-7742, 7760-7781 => 0.09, 7.852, 7.946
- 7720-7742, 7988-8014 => 0.38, 7.852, 8.233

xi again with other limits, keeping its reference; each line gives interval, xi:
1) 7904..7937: 7934.76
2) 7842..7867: 7851.16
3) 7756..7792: 7775.60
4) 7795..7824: 7800.71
